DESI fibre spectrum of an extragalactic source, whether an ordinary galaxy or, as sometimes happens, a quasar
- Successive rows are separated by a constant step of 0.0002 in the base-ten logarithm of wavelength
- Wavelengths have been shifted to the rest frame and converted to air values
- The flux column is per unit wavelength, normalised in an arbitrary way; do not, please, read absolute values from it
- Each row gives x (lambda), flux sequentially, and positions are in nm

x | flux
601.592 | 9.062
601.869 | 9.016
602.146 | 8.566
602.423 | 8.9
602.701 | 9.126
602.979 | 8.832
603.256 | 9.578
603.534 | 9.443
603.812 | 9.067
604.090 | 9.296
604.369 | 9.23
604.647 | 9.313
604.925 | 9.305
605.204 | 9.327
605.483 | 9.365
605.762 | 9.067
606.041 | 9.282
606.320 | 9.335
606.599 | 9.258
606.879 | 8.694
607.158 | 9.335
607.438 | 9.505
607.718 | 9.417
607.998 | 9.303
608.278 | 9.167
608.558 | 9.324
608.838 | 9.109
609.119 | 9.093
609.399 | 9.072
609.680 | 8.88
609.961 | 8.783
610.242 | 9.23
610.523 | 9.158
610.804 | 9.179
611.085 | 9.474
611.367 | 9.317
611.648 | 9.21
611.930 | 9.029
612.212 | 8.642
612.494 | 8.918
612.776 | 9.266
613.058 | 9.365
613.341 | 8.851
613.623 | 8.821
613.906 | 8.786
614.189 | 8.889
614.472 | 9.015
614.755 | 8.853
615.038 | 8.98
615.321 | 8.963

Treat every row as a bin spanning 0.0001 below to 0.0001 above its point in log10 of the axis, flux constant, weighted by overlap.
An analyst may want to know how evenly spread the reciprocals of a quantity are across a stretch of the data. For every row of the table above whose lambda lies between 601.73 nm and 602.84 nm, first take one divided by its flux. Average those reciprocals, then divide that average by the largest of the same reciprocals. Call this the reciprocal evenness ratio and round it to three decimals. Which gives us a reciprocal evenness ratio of 0.963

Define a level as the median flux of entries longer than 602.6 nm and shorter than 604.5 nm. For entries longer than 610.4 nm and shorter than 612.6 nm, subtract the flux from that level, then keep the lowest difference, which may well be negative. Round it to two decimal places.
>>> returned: -0.24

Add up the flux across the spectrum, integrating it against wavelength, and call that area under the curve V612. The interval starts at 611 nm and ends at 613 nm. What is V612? 18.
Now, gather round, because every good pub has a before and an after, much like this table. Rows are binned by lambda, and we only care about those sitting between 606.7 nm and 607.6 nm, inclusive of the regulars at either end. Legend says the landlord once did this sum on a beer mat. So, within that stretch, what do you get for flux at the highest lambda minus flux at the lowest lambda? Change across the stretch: 0.81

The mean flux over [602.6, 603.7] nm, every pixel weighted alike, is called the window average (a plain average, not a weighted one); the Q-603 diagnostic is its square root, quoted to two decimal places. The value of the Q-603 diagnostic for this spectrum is 3.04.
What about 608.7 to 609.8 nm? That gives 3.01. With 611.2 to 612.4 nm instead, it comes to 3.01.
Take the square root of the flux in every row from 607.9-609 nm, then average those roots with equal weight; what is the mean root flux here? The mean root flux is 3.04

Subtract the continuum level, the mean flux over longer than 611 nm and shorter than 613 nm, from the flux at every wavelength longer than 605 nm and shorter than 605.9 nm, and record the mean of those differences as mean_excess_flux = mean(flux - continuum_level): 0.13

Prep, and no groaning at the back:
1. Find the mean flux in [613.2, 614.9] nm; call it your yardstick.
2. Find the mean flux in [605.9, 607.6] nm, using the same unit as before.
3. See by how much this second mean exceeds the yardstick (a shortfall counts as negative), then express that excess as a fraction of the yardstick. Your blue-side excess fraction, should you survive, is 0.04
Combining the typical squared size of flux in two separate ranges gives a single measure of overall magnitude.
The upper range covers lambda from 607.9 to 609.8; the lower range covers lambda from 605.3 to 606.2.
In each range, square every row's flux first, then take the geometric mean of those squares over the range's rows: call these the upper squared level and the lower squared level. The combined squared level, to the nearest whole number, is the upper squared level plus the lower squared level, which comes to 169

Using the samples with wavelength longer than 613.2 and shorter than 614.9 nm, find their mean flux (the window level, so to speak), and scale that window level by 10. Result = 88.7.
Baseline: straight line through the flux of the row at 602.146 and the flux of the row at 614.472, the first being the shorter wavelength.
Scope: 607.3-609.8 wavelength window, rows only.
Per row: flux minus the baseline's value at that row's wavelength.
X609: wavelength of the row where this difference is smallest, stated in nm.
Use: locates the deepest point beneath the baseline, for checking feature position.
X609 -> 609.680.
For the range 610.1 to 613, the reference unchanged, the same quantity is 612.212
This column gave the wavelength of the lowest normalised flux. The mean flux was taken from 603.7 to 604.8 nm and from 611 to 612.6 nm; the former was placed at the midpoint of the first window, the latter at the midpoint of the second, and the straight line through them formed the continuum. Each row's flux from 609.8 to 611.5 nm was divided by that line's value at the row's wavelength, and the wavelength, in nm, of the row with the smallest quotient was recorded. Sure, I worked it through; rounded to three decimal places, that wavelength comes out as 609.961 nm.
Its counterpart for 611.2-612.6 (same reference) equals 612.212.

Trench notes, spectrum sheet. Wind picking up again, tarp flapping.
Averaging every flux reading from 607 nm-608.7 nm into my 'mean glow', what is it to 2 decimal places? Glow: 9.34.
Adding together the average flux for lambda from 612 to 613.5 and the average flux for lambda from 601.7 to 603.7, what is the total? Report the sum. 18.1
